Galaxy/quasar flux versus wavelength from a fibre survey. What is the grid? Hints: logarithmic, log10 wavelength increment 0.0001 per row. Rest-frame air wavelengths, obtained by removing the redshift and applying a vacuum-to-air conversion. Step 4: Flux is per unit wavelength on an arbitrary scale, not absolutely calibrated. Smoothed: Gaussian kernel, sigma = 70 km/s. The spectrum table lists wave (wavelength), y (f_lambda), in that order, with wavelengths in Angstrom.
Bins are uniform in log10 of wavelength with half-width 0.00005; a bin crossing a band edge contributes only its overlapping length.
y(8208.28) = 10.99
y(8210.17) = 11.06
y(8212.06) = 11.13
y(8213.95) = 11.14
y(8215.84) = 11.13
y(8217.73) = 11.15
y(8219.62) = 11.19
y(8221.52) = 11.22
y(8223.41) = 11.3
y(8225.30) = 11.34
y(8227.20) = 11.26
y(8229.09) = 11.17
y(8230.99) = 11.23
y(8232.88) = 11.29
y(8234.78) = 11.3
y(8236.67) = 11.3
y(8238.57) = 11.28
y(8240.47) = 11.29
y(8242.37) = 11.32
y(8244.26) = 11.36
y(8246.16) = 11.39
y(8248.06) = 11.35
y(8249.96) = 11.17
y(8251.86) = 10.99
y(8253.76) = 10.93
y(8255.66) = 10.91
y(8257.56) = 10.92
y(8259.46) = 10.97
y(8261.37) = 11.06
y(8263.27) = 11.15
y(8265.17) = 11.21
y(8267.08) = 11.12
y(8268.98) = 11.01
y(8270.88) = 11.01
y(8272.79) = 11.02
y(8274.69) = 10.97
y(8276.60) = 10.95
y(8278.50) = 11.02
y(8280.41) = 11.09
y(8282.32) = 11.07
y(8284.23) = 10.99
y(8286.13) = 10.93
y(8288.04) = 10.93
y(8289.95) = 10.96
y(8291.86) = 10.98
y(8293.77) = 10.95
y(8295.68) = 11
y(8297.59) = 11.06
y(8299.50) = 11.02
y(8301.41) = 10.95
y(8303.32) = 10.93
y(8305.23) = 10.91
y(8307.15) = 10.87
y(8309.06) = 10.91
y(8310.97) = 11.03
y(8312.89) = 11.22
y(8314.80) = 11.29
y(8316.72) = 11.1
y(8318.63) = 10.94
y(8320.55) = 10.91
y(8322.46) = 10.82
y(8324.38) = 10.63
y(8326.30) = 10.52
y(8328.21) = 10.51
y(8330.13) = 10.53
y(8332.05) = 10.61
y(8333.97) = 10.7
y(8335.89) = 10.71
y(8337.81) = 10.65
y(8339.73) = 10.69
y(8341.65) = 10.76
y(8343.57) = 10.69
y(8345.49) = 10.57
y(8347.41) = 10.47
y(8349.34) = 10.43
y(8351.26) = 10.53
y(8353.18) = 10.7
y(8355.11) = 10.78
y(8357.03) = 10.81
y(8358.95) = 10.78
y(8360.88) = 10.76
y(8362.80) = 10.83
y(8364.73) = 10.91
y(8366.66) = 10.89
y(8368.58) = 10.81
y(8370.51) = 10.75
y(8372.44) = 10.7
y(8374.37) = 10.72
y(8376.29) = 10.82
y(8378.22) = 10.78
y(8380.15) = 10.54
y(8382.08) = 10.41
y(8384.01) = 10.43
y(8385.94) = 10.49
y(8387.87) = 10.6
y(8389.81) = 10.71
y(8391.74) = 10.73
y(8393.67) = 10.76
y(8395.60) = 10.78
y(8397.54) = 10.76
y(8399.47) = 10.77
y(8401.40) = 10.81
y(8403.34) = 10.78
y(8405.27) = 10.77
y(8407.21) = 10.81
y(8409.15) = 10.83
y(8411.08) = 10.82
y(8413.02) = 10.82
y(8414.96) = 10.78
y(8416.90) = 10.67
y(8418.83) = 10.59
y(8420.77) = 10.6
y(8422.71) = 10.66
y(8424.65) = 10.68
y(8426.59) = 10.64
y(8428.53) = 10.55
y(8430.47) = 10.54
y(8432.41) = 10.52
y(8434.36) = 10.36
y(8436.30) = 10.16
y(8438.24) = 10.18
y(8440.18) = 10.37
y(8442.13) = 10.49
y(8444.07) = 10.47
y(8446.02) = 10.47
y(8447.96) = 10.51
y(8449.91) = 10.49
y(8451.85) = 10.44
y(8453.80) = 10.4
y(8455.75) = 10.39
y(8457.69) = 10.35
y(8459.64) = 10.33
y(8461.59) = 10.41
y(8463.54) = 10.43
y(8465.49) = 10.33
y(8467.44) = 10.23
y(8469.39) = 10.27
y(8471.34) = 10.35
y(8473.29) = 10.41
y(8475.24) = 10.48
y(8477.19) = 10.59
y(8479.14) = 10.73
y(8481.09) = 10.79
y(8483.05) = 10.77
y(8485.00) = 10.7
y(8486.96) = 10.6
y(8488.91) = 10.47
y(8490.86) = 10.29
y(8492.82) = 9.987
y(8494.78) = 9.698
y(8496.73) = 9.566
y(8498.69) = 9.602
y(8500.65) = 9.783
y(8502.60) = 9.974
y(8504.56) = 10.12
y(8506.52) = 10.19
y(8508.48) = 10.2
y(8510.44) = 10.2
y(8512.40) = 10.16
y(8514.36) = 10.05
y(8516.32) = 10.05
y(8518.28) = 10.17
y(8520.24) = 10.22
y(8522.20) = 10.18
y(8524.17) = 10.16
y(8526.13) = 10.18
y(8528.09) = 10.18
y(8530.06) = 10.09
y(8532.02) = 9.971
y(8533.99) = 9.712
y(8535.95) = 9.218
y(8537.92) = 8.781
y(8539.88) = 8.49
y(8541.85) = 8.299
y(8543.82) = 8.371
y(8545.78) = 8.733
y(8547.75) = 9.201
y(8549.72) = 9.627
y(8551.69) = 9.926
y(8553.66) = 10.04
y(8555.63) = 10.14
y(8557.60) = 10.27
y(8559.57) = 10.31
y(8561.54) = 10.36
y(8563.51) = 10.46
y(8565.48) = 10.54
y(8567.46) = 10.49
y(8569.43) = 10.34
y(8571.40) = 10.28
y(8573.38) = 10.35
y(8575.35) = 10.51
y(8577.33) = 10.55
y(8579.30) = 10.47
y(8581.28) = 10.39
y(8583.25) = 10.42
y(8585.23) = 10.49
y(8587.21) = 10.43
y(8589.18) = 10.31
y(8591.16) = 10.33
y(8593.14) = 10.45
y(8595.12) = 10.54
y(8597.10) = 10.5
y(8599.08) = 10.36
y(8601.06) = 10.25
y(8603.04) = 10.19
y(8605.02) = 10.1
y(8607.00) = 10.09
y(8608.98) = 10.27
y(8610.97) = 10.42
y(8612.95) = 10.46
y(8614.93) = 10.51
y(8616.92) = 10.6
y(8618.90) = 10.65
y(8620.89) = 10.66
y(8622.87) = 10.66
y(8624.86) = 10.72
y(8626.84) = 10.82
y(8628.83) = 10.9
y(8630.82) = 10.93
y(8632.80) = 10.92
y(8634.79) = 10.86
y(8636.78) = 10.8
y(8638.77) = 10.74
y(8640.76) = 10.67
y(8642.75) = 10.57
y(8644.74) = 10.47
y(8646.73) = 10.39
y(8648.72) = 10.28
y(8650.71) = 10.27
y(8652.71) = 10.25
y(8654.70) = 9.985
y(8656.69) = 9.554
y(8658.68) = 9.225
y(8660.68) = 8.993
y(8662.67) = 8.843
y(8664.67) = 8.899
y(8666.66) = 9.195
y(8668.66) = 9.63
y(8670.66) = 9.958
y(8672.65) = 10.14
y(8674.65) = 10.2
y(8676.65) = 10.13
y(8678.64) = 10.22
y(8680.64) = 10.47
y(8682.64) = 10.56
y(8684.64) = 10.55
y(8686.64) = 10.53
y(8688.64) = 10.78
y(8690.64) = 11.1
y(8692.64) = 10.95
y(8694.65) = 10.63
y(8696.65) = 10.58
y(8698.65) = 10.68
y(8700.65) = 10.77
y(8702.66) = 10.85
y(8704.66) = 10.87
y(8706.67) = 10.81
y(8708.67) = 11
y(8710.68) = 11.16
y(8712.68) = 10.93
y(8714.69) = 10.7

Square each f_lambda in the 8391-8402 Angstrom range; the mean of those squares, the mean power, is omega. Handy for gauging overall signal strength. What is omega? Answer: 116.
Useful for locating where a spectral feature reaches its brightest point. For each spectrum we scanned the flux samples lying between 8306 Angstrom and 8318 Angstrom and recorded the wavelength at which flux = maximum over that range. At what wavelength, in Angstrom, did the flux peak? 8314.80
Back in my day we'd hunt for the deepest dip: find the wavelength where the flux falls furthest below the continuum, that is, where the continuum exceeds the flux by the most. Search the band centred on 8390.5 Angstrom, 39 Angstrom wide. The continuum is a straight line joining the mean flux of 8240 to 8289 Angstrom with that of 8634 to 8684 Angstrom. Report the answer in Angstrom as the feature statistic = 8382.08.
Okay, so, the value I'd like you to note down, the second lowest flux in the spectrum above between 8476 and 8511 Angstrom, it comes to 9.602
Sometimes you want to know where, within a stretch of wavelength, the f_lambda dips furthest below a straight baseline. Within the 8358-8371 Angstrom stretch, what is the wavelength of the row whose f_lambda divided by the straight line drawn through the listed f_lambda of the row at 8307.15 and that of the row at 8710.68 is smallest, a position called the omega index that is 8370.51 Angstrom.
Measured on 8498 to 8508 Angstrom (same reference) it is 8498.69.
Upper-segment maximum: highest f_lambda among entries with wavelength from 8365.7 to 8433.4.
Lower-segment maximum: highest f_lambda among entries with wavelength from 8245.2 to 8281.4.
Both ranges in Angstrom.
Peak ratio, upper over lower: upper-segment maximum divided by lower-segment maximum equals 0.956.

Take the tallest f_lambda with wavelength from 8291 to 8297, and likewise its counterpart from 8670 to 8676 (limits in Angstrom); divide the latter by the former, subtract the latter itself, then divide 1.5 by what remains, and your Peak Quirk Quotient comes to -0.162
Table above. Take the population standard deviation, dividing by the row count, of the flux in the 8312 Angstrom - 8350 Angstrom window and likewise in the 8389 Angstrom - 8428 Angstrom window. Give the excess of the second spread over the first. -0.16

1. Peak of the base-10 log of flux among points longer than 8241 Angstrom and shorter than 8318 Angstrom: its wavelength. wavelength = 8246.16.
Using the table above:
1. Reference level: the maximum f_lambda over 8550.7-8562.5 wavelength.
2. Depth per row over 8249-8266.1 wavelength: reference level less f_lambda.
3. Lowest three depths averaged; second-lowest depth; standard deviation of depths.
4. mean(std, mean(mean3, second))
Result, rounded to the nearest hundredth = -0.35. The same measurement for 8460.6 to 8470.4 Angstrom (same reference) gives 0.02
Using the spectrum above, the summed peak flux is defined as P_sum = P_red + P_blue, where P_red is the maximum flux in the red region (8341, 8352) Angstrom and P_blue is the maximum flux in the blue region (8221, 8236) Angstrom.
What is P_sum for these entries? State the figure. 22.1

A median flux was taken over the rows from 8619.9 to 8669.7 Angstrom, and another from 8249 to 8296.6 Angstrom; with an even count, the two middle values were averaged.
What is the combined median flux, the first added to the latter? 21.46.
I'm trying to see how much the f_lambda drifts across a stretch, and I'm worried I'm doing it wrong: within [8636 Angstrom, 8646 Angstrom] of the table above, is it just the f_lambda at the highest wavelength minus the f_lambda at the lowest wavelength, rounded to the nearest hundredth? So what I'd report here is -0.33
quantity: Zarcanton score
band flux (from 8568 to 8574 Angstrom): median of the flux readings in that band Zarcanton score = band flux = 10.3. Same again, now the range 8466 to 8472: 10.3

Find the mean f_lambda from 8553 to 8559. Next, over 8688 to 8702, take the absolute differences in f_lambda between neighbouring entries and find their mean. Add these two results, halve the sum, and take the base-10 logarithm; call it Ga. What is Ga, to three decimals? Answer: 0.713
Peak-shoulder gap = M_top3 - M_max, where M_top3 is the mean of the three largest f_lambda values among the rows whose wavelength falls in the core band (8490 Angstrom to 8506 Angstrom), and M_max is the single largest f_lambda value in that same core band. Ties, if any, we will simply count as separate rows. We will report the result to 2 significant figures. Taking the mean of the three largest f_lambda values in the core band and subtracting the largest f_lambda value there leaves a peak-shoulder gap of -0.16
